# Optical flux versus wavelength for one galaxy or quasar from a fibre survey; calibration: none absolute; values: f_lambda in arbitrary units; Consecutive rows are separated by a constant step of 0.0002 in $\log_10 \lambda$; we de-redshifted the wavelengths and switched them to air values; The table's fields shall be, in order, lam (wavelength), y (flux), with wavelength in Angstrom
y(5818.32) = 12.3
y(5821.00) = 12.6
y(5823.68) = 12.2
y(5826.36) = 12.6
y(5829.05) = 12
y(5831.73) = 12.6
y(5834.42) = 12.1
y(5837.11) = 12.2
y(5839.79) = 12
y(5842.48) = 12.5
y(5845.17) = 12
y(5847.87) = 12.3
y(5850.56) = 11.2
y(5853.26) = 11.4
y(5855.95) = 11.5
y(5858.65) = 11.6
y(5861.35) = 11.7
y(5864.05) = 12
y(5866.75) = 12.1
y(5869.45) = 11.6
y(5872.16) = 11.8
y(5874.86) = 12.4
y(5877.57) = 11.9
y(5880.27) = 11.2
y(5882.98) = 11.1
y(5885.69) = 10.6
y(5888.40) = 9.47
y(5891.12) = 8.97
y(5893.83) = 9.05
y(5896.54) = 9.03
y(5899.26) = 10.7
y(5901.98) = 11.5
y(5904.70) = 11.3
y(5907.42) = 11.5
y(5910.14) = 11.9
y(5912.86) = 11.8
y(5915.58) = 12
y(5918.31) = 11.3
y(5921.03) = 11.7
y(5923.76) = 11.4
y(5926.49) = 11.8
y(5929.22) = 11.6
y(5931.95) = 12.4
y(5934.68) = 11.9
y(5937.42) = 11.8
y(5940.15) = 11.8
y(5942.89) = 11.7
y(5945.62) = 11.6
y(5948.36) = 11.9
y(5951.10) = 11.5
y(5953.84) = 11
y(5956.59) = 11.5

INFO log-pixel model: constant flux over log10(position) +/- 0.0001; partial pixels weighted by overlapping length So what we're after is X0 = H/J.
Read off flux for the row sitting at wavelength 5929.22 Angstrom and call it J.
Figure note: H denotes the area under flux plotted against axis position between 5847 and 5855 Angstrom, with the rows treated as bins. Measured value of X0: 8.0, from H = 93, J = 11.6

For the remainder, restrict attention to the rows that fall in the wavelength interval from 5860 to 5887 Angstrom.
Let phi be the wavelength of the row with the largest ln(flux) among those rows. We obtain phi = 5874.86 Angstrom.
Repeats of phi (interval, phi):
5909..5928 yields 5915.58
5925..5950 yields 5931.95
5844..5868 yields 5847.87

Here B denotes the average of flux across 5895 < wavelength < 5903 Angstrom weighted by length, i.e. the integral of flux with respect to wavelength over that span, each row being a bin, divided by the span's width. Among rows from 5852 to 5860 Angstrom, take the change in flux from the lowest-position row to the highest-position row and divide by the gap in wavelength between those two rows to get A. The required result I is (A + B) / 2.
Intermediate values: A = 0.04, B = 10.3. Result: 5.18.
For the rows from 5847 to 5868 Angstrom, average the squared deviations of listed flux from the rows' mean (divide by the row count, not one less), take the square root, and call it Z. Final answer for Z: 0.35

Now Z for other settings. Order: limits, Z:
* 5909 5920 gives 0.27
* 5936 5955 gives 0.28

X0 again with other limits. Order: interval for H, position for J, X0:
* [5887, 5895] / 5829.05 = 6.1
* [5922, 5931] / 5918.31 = 9.3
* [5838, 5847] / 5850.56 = 9.8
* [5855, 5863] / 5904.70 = 8.2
